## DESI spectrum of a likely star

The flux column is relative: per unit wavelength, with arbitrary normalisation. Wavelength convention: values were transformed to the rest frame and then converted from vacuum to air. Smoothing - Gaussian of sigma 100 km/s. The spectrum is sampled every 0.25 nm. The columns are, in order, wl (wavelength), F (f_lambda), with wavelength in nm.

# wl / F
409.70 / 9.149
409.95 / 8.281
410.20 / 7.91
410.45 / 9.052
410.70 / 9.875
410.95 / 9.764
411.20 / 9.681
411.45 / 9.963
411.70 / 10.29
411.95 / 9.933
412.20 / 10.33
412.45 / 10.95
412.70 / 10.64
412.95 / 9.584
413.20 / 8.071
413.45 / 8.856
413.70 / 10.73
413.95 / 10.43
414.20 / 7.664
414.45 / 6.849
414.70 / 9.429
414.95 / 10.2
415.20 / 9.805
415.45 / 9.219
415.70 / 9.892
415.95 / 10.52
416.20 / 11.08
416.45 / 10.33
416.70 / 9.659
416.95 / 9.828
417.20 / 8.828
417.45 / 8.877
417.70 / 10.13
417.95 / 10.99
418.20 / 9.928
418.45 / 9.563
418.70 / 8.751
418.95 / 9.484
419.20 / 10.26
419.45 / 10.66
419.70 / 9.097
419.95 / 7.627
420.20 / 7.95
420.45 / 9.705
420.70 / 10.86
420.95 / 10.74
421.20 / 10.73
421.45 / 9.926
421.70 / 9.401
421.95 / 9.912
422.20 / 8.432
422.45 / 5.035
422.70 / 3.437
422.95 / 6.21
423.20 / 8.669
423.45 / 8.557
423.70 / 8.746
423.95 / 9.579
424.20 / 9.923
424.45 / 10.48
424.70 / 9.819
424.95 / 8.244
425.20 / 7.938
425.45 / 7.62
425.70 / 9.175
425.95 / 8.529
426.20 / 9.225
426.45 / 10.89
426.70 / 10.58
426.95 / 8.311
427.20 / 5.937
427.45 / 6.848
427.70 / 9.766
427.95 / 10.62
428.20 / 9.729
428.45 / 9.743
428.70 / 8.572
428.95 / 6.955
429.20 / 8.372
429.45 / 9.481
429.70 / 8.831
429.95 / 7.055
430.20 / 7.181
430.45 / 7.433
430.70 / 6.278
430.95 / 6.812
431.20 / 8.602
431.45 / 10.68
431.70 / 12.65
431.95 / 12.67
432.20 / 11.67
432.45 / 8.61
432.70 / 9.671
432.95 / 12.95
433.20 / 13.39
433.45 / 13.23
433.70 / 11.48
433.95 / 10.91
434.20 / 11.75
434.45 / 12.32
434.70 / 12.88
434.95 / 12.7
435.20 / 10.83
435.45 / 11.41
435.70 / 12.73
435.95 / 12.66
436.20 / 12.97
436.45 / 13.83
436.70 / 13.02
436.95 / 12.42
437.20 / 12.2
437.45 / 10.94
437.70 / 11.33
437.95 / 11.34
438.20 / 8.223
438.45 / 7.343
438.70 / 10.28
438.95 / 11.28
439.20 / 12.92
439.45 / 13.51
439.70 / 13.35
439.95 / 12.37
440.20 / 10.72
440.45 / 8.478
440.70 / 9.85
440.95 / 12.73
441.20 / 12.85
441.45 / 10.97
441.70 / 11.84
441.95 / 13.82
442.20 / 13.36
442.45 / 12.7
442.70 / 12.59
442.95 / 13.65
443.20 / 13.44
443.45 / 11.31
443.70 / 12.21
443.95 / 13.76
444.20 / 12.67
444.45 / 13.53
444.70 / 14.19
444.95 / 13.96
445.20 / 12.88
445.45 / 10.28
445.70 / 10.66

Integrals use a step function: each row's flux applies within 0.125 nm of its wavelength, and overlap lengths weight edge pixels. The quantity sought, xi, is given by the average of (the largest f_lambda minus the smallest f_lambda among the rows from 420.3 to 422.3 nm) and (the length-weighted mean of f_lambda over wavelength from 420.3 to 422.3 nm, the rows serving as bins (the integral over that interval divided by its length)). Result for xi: 6.19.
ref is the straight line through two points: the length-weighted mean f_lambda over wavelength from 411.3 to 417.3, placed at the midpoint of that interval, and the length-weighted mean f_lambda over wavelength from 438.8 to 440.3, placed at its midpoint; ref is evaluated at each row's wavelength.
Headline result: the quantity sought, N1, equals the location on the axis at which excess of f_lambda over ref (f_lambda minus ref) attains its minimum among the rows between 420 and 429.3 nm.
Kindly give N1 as 422.70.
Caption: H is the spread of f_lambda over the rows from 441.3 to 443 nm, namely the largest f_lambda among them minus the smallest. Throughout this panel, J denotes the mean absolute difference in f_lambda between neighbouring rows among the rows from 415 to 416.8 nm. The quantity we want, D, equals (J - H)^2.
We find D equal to 5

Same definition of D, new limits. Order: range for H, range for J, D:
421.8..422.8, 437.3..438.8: 25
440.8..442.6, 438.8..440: 4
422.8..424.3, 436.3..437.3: 10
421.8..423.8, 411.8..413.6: 32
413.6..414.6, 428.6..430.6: 8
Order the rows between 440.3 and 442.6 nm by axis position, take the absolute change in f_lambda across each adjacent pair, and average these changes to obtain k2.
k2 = 1.28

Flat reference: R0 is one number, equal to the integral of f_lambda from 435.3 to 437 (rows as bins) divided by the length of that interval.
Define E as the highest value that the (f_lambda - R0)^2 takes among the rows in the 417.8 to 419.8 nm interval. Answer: 16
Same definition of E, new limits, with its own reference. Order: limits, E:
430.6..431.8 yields 41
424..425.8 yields 26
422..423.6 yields 86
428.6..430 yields 33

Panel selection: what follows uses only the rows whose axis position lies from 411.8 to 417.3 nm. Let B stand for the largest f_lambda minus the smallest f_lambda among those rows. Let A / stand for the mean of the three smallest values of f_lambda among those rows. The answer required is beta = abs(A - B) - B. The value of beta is -0.9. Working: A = 7.5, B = 4.2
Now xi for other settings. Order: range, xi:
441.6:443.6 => 7.68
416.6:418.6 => 5.94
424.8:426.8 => 6.14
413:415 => 6.44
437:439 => 7.63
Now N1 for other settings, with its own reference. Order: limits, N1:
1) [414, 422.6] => 422.45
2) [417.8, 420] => 419.95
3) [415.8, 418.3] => 417.20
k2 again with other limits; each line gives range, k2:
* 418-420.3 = 0.81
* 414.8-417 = 0.55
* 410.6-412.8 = 0.31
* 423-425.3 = 0.57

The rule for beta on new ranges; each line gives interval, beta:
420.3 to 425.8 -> -4.9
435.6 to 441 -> -5.0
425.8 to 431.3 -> -3.6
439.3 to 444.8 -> -1.7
